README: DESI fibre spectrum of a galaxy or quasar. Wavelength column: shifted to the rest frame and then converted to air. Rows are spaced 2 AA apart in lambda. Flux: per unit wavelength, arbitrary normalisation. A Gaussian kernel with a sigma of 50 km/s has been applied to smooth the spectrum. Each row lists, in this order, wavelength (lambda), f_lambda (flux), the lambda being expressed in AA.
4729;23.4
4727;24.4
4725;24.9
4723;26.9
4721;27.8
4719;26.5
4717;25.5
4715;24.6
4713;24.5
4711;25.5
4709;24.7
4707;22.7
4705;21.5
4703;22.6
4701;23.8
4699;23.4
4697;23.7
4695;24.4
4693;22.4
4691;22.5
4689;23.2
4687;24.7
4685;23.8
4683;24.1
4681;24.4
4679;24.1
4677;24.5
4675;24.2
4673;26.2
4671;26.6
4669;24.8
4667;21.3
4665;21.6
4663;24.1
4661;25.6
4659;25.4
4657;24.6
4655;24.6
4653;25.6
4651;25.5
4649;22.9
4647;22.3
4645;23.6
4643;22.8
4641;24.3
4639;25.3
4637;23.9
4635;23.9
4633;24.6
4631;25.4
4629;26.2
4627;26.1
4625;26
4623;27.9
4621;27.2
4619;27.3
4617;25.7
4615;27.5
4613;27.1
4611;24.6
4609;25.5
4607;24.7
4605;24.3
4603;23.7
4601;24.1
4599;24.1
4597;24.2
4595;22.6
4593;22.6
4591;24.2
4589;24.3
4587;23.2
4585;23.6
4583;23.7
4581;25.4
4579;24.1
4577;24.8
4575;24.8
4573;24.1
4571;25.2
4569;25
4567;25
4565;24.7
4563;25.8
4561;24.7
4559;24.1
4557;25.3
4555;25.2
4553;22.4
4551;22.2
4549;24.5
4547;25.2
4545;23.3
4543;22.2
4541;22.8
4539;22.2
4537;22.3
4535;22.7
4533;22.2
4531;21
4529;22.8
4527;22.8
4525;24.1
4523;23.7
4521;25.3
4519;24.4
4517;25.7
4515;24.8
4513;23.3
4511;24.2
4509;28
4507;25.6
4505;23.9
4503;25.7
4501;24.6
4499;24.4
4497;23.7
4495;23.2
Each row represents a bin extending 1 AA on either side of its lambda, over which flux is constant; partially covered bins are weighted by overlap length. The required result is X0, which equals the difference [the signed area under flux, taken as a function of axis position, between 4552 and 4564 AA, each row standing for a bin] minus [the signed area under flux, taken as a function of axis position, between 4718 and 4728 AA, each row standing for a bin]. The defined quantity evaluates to 34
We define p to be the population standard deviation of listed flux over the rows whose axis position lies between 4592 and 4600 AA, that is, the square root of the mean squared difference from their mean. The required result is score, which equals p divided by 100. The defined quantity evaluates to 0.0078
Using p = 0.8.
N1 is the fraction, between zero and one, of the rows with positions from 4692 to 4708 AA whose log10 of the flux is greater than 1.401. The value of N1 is 0.00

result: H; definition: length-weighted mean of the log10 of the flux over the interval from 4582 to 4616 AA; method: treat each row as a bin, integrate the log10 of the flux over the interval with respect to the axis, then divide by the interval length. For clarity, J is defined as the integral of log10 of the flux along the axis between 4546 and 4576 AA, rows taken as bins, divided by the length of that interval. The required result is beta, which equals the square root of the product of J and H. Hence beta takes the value 1.39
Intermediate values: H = 1.39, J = 1.39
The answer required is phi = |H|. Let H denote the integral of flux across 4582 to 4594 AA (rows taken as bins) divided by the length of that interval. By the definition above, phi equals 23.6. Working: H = 23.6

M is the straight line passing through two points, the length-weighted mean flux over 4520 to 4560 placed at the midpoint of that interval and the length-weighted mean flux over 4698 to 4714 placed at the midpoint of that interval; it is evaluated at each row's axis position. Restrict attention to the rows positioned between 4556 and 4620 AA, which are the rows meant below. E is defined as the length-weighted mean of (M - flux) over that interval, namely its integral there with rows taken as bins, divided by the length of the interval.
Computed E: -1.3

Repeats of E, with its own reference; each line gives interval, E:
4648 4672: -0.9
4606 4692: -1.3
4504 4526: -1.5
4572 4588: -0.8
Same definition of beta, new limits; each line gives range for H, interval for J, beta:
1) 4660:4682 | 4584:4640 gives 1.39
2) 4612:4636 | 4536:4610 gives 1.40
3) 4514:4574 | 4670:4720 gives 1.38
